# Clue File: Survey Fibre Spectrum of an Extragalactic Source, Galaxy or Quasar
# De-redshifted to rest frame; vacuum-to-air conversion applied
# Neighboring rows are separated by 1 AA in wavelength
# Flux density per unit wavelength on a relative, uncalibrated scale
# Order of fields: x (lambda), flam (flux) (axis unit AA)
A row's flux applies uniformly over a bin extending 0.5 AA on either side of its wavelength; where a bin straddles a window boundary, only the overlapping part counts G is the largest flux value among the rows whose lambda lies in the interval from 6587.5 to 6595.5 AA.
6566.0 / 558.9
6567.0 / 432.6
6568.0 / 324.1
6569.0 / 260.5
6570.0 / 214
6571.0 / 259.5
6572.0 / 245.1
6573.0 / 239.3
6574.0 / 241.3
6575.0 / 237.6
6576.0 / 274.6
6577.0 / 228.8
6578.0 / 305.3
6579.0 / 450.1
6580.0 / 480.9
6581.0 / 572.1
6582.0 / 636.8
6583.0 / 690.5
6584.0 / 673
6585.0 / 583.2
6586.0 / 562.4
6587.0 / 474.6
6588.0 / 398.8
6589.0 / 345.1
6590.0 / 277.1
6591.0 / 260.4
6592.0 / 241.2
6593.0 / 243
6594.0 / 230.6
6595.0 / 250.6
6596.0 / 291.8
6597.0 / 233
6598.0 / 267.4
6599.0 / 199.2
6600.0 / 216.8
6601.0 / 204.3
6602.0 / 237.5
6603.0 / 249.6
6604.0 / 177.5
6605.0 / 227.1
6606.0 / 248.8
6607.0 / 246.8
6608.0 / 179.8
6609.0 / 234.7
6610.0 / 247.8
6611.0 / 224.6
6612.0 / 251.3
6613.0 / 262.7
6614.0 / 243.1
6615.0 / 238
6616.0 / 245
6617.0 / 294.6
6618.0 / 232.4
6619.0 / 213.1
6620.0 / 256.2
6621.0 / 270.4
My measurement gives 398.8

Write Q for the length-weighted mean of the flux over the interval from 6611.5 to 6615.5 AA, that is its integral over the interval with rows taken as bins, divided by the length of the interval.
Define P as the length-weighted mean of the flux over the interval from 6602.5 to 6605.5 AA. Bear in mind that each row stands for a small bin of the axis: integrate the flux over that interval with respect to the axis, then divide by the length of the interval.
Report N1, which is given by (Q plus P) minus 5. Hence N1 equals 462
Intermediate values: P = 218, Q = 249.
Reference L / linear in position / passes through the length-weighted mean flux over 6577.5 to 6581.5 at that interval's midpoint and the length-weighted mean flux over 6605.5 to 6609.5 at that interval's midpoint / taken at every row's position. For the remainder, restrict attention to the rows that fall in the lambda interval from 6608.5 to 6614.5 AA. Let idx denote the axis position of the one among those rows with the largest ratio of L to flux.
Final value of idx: 6609.0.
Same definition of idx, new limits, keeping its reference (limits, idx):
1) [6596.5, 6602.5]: 6599.0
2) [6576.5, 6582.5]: 6577.0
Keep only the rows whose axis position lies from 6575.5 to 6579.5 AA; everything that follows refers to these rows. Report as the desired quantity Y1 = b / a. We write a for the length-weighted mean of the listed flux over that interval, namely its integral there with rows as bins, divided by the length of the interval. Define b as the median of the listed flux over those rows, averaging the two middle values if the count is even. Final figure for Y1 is 0.92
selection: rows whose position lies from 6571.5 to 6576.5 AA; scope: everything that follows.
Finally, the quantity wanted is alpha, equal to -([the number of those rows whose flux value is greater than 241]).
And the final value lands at -3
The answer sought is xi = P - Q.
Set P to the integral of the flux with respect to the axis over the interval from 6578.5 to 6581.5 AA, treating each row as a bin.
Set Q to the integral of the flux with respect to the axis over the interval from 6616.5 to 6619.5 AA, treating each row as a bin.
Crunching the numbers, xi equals 763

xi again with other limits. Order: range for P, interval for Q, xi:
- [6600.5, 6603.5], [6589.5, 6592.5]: -87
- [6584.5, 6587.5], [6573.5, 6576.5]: 867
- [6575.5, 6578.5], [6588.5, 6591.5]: -74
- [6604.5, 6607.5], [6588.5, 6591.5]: -160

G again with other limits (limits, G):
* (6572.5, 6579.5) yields 450.1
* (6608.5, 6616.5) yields 262.7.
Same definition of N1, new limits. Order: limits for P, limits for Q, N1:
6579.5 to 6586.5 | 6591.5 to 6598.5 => 846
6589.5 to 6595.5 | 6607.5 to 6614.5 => 480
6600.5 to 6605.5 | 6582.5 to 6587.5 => 811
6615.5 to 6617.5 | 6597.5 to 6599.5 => 498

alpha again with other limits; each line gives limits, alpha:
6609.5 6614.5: -4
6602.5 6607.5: -3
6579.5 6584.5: -5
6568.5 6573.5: -3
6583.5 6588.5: -5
